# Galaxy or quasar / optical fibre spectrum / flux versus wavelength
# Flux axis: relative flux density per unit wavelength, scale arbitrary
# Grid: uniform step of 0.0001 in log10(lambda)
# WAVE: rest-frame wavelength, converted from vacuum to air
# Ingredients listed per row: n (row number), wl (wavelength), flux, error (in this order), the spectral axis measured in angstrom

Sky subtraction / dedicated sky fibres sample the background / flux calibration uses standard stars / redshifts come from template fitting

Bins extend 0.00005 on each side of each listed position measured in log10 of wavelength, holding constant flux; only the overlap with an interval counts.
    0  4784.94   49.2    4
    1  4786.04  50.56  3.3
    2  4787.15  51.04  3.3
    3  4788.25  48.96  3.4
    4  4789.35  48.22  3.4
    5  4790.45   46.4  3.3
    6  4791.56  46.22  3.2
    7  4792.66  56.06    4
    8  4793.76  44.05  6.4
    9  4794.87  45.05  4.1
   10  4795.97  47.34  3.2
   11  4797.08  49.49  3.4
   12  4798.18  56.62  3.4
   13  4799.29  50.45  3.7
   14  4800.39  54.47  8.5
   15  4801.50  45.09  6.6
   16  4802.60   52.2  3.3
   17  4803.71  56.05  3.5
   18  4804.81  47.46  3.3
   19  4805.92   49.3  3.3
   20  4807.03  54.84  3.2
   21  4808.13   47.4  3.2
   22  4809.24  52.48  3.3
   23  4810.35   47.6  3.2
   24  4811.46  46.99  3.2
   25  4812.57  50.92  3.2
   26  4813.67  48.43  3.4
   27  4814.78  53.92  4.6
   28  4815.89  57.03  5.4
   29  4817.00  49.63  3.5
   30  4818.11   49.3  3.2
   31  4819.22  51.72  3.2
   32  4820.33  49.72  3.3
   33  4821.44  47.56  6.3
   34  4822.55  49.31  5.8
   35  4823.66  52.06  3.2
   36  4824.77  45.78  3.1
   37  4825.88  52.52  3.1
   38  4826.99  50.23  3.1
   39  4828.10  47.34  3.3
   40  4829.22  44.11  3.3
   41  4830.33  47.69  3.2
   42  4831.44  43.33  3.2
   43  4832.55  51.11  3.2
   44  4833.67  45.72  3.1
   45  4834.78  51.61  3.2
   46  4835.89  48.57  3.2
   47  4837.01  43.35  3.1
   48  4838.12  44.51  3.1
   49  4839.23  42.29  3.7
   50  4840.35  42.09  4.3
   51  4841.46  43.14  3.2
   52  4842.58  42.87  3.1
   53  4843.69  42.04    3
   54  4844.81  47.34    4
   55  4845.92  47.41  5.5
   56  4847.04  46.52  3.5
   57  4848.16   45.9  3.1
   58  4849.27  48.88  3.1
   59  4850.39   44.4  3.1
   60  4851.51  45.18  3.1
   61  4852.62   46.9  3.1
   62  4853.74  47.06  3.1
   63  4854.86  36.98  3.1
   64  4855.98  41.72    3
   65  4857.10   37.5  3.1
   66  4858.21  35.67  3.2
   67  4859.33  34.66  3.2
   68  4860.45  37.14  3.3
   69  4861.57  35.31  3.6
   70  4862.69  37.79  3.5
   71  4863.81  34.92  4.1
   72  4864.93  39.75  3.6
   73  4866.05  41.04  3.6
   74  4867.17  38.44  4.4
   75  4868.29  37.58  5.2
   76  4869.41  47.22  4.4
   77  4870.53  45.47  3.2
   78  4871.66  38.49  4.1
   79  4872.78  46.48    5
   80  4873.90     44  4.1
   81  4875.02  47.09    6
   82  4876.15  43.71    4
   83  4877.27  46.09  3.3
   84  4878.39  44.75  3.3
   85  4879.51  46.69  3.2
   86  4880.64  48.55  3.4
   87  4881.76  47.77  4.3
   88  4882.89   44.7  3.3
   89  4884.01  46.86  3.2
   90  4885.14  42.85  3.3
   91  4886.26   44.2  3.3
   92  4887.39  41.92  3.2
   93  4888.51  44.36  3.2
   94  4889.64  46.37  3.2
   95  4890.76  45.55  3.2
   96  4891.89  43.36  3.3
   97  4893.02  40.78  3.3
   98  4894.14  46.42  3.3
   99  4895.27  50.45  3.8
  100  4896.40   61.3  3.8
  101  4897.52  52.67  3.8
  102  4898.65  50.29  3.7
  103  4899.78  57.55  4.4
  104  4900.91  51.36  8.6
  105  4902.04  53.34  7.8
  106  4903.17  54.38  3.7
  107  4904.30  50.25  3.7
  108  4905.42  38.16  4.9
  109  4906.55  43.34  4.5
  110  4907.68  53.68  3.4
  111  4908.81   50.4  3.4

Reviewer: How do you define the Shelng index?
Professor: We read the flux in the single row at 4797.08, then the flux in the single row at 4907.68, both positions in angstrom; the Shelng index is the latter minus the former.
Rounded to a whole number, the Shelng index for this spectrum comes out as 4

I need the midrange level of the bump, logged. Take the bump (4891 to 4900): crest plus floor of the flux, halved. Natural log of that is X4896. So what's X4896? 3.93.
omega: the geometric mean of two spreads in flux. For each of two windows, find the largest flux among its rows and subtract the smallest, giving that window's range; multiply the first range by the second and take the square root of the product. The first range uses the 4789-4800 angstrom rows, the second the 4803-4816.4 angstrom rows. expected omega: 11.2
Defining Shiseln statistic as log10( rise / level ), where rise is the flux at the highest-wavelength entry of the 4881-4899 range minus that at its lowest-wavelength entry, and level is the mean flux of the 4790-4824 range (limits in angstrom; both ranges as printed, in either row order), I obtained -1.30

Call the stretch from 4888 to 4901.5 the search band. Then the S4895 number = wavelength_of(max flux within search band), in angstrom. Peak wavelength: 4896.40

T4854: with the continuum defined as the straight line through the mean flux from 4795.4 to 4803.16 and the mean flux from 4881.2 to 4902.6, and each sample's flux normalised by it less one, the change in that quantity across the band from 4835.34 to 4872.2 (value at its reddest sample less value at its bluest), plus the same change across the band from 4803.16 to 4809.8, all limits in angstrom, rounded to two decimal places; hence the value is -0.25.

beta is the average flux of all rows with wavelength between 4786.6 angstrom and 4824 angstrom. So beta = 50.1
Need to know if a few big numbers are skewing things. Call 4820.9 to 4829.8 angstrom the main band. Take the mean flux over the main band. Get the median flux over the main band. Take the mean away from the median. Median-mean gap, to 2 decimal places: -0.18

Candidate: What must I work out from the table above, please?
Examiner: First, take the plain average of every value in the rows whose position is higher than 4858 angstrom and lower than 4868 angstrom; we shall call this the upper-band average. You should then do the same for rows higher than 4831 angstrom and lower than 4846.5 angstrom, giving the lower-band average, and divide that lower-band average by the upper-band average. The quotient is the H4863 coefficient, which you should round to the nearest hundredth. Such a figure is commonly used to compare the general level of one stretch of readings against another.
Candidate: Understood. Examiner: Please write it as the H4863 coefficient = 1.22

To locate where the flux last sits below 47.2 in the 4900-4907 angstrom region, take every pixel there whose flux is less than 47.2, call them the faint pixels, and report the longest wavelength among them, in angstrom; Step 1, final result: 4906.55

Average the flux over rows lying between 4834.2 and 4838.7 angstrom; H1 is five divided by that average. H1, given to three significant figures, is 0.106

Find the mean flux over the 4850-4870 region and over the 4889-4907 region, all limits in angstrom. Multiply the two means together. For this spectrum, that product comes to 1962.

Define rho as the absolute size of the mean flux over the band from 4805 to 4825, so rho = 50.2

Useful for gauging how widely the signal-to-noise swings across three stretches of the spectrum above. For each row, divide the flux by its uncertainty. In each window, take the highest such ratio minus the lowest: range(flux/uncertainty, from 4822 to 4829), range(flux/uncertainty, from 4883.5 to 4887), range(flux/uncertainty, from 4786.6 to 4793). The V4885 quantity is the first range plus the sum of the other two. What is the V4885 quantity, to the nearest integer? 12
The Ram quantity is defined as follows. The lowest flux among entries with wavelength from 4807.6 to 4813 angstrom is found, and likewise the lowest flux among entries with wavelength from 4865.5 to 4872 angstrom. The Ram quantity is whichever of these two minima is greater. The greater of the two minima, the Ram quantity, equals 47.0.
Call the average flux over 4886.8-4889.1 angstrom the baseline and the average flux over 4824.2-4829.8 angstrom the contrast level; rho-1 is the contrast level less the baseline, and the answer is 5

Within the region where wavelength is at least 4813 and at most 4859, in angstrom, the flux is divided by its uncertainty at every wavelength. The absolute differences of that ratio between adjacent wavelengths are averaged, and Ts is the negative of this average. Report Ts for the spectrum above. -1.9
